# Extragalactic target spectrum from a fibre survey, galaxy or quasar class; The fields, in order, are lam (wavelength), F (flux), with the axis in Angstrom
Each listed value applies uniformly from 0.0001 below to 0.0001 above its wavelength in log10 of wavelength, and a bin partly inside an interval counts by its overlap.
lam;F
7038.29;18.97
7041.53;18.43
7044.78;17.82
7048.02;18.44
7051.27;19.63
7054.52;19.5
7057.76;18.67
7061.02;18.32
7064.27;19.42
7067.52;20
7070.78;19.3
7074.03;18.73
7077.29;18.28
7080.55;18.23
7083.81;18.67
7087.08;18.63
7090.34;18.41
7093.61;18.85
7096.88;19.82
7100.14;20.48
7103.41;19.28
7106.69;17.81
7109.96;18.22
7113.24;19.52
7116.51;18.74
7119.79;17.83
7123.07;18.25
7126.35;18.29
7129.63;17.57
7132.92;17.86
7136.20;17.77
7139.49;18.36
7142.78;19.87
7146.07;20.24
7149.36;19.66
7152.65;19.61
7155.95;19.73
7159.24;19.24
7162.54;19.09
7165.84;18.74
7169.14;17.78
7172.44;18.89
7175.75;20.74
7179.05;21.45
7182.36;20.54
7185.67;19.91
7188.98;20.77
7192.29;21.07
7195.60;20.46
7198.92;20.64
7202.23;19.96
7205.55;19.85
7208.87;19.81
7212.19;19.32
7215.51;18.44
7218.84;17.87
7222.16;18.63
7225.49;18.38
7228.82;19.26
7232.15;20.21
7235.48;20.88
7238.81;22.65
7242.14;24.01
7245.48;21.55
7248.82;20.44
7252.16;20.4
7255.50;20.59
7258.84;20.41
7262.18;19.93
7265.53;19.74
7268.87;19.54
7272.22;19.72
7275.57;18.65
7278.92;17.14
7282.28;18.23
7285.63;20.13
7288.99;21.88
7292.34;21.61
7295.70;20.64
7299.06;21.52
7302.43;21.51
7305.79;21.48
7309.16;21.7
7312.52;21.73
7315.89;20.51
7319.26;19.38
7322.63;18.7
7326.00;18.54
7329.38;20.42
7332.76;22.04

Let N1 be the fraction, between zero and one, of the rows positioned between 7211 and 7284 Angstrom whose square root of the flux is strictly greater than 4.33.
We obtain 0.7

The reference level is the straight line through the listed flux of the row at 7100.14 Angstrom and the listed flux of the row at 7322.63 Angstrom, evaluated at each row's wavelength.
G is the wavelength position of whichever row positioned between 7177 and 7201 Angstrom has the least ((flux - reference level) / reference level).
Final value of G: 7185.67 Angstrom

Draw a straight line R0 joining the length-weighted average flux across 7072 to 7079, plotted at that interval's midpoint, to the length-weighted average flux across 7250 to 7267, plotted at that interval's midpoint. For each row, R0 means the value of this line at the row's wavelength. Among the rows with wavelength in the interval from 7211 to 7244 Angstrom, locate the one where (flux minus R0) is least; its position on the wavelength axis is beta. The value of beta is 7218.84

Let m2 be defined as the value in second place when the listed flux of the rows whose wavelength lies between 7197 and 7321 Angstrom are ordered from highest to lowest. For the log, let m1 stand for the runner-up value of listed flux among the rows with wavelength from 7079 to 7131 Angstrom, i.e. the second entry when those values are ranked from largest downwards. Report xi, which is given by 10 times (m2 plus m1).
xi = 425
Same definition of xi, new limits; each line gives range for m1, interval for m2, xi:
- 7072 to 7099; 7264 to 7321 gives 406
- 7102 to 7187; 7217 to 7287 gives 434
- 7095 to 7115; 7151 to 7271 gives 425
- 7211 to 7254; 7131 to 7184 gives 434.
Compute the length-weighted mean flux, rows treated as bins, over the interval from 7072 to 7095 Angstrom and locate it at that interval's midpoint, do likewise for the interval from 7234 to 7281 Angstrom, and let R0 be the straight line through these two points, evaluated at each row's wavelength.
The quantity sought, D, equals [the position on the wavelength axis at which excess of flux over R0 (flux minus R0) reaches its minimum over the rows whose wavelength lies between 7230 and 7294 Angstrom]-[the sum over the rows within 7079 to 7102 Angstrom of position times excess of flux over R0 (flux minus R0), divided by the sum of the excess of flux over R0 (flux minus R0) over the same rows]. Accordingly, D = 178.6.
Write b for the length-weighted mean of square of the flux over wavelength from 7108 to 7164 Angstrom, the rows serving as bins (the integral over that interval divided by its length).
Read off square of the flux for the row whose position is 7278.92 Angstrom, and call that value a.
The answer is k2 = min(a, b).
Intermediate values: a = 294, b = 355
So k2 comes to 294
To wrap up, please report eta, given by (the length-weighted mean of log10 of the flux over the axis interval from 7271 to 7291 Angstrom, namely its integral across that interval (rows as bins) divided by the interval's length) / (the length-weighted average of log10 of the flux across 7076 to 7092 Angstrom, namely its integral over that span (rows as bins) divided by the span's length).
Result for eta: 1.02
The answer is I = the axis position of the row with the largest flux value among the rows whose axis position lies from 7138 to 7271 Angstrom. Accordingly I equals 7242.14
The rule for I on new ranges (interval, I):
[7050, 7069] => 7067.52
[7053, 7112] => 7100.14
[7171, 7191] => 7179.05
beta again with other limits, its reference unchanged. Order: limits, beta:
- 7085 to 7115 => 7106.69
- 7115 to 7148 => 7129.63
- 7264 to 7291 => 7278.92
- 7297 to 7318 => 7315.89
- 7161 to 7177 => 7169.14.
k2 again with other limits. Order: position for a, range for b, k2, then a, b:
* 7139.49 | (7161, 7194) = 337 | 337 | 397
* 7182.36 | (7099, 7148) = 349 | 422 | 349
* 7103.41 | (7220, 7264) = 372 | 372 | 424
